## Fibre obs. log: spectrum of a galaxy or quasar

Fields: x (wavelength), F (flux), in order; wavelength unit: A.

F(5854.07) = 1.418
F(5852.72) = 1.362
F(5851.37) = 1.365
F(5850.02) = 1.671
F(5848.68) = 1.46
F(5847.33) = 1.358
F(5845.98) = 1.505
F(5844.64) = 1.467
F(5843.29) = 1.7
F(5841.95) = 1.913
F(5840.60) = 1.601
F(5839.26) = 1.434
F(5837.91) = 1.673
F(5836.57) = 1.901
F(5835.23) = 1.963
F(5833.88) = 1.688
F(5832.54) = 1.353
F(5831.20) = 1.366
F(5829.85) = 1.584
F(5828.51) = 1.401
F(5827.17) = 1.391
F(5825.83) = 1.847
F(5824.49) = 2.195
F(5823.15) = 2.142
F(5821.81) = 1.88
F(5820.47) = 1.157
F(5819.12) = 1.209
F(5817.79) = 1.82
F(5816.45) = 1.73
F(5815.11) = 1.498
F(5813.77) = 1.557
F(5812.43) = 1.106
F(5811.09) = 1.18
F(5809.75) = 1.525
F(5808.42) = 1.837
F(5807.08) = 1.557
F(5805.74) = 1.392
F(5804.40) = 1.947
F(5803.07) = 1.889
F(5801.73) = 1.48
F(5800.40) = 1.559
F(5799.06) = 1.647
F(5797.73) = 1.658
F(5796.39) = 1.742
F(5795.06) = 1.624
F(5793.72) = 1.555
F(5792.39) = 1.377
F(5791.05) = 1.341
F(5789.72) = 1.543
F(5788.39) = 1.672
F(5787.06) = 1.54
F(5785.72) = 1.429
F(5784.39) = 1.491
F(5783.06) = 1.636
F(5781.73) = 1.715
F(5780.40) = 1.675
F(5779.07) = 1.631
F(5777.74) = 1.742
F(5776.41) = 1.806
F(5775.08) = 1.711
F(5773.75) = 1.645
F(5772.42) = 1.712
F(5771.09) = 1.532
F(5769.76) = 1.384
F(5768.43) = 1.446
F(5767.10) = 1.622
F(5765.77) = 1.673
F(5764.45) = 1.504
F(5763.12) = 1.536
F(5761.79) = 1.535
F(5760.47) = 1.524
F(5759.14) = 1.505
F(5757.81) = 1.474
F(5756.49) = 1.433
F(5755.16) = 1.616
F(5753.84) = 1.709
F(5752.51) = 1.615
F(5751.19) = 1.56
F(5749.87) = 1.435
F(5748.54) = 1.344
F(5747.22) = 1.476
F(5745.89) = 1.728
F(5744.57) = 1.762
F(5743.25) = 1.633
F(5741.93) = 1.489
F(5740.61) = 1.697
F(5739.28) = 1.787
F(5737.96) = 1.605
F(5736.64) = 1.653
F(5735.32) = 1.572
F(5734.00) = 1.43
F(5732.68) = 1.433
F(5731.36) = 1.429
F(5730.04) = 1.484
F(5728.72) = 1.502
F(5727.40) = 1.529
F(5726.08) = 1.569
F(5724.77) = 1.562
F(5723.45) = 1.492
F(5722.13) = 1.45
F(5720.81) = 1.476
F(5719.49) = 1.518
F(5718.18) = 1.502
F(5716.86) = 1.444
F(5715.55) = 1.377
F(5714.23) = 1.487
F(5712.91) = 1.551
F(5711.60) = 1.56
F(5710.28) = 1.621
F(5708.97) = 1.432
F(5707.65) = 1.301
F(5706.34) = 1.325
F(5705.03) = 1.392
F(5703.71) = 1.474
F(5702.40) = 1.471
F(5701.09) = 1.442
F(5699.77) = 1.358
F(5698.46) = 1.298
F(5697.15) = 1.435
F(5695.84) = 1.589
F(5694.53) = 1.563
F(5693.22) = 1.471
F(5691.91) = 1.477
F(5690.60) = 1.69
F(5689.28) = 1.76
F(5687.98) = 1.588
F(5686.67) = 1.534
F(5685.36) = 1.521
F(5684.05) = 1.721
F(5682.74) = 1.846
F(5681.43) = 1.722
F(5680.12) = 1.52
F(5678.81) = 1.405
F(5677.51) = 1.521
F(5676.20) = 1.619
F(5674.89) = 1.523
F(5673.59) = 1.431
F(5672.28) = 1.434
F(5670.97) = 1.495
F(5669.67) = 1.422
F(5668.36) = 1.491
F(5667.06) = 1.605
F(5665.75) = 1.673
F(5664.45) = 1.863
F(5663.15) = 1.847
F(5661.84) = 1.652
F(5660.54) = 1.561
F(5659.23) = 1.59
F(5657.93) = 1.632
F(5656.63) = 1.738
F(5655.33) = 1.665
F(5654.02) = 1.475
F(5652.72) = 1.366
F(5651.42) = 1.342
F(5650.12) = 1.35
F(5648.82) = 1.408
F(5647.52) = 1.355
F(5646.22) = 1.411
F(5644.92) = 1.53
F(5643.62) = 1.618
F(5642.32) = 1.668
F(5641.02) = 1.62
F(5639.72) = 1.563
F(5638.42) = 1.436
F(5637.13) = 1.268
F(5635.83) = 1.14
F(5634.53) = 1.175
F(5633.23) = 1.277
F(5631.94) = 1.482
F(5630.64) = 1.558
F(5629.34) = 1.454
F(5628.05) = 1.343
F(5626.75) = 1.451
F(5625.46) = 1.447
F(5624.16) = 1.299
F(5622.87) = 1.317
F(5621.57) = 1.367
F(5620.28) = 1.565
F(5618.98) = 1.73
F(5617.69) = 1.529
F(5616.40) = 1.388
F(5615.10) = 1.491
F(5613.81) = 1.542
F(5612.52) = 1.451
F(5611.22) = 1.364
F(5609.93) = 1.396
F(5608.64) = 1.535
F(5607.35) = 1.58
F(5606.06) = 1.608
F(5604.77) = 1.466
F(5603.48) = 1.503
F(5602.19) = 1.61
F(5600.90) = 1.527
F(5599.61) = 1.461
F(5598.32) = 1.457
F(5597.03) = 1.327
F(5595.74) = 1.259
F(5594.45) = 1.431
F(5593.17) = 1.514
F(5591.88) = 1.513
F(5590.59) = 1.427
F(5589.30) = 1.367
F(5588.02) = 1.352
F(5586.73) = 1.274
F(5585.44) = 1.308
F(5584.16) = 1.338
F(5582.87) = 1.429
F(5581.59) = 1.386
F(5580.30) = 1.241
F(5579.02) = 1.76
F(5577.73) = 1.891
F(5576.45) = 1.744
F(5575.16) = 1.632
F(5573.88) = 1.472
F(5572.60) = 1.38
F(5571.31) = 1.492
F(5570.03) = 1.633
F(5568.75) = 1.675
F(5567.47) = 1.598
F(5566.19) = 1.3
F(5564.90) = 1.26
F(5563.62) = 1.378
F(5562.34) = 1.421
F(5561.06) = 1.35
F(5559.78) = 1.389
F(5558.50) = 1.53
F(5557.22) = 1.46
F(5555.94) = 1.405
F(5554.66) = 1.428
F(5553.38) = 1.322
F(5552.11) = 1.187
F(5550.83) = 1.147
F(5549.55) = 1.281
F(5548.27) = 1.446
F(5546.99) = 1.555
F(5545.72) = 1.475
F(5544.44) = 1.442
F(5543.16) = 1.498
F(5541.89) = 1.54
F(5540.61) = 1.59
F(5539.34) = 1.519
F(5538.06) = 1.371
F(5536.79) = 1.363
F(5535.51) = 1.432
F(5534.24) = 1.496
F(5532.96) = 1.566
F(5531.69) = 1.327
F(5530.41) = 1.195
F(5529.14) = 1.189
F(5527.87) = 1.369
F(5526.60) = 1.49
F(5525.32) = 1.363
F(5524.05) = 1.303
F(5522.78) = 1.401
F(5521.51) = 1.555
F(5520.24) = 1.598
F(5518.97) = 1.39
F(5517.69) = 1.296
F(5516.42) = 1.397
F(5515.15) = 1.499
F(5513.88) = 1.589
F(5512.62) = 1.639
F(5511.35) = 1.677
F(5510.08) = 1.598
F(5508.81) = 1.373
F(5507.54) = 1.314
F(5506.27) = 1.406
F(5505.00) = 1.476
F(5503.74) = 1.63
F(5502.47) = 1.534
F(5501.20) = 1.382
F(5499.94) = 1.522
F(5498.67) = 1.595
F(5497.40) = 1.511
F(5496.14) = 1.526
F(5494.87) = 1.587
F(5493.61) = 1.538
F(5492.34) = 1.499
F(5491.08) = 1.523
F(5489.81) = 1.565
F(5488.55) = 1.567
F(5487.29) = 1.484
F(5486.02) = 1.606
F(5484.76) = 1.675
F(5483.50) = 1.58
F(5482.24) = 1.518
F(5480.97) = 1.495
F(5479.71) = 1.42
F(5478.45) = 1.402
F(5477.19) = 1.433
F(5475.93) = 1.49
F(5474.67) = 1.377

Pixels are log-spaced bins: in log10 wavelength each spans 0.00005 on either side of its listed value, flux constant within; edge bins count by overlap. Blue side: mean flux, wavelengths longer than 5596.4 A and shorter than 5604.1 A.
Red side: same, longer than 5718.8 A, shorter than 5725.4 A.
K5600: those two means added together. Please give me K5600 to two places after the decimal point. 2.98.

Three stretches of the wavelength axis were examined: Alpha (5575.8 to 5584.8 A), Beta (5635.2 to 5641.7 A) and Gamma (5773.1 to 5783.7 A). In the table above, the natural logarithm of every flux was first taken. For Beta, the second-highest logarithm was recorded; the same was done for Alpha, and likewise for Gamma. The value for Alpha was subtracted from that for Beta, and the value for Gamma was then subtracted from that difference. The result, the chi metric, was -0.67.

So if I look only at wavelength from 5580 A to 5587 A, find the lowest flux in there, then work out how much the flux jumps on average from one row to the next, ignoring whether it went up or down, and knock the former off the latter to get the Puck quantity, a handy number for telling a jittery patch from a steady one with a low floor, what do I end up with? -1.17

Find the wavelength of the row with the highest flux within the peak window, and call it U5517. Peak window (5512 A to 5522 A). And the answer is 5512.62 A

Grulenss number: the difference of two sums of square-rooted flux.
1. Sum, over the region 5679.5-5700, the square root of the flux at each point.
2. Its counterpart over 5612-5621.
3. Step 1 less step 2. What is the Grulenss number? 11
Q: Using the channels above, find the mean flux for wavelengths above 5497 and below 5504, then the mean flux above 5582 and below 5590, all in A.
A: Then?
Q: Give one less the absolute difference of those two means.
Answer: 0.82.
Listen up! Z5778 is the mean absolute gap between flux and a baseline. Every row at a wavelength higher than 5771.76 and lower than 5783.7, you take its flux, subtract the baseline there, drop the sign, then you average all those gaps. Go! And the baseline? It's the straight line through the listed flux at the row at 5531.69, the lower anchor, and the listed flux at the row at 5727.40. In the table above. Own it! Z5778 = 0.116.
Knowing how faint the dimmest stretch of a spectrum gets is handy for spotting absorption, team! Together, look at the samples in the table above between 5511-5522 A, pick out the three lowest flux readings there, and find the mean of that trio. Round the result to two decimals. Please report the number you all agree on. 1.36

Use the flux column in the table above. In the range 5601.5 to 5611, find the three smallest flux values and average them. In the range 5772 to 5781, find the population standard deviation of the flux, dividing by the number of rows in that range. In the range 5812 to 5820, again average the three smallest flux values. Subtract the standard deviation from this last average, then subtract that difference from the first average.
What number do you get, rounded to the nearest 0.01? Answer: 0.24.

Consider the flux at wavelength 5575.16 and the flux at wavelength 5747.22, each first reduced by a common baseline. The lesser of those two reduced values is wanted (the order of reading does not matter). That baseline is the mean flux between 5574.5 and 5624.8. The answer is 0.00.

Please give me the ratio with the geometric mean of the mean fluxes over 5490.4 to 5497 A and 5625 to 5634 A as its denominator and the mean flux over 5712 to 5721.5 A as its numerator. 1.00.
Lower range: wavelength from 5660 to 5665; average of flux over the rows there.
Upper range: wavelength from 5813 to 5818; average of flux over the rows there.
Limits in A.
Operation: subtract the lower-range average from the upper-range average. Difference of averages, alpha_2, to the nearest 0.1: -0.1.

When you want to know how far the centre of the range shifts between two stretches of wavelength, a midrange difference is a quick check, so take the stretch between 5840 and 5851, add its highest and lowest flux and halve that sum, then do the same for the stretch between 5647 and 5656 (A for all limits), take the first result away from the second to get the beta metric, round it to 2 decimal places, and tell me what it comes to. -0.13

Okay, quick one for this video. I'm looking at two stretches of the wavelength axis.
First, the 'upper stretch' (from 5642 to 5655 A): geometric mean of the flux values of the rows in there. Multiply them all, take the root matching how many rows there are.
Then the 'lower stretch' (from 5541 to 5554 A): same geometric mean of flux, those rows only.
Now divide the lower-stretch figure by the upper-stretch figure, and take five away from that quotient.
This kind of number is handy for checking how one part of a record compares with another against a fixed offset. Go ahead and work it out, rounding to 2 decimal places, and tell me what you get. -4.05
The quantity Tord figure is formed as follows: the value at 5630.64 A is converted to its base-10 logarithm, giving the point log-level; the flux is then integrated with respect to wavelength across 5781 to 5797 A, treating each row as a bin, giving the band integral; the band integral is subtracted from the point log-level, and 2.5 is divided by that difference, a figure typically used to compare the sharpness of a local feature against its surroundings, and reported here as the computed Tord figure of -0.101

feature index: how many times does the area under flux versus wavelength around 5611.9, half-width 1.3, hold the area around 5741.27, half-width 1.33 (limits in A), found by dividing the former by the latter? 0.86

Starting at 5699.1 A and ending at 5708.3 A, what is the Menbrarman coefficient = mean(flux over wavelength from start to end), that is 1.39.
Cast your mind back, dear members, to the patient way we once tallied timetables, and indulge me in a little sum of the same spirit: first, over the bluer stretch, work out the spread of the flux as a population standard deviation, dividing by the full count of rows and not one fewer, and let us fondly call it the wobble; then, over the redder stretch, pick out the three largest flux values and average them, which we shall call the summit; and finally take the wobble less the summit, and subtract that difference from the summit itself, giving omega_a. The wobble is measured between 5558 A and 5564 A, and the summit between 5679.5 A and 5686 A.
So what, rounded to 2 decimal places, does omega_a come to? 3.46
